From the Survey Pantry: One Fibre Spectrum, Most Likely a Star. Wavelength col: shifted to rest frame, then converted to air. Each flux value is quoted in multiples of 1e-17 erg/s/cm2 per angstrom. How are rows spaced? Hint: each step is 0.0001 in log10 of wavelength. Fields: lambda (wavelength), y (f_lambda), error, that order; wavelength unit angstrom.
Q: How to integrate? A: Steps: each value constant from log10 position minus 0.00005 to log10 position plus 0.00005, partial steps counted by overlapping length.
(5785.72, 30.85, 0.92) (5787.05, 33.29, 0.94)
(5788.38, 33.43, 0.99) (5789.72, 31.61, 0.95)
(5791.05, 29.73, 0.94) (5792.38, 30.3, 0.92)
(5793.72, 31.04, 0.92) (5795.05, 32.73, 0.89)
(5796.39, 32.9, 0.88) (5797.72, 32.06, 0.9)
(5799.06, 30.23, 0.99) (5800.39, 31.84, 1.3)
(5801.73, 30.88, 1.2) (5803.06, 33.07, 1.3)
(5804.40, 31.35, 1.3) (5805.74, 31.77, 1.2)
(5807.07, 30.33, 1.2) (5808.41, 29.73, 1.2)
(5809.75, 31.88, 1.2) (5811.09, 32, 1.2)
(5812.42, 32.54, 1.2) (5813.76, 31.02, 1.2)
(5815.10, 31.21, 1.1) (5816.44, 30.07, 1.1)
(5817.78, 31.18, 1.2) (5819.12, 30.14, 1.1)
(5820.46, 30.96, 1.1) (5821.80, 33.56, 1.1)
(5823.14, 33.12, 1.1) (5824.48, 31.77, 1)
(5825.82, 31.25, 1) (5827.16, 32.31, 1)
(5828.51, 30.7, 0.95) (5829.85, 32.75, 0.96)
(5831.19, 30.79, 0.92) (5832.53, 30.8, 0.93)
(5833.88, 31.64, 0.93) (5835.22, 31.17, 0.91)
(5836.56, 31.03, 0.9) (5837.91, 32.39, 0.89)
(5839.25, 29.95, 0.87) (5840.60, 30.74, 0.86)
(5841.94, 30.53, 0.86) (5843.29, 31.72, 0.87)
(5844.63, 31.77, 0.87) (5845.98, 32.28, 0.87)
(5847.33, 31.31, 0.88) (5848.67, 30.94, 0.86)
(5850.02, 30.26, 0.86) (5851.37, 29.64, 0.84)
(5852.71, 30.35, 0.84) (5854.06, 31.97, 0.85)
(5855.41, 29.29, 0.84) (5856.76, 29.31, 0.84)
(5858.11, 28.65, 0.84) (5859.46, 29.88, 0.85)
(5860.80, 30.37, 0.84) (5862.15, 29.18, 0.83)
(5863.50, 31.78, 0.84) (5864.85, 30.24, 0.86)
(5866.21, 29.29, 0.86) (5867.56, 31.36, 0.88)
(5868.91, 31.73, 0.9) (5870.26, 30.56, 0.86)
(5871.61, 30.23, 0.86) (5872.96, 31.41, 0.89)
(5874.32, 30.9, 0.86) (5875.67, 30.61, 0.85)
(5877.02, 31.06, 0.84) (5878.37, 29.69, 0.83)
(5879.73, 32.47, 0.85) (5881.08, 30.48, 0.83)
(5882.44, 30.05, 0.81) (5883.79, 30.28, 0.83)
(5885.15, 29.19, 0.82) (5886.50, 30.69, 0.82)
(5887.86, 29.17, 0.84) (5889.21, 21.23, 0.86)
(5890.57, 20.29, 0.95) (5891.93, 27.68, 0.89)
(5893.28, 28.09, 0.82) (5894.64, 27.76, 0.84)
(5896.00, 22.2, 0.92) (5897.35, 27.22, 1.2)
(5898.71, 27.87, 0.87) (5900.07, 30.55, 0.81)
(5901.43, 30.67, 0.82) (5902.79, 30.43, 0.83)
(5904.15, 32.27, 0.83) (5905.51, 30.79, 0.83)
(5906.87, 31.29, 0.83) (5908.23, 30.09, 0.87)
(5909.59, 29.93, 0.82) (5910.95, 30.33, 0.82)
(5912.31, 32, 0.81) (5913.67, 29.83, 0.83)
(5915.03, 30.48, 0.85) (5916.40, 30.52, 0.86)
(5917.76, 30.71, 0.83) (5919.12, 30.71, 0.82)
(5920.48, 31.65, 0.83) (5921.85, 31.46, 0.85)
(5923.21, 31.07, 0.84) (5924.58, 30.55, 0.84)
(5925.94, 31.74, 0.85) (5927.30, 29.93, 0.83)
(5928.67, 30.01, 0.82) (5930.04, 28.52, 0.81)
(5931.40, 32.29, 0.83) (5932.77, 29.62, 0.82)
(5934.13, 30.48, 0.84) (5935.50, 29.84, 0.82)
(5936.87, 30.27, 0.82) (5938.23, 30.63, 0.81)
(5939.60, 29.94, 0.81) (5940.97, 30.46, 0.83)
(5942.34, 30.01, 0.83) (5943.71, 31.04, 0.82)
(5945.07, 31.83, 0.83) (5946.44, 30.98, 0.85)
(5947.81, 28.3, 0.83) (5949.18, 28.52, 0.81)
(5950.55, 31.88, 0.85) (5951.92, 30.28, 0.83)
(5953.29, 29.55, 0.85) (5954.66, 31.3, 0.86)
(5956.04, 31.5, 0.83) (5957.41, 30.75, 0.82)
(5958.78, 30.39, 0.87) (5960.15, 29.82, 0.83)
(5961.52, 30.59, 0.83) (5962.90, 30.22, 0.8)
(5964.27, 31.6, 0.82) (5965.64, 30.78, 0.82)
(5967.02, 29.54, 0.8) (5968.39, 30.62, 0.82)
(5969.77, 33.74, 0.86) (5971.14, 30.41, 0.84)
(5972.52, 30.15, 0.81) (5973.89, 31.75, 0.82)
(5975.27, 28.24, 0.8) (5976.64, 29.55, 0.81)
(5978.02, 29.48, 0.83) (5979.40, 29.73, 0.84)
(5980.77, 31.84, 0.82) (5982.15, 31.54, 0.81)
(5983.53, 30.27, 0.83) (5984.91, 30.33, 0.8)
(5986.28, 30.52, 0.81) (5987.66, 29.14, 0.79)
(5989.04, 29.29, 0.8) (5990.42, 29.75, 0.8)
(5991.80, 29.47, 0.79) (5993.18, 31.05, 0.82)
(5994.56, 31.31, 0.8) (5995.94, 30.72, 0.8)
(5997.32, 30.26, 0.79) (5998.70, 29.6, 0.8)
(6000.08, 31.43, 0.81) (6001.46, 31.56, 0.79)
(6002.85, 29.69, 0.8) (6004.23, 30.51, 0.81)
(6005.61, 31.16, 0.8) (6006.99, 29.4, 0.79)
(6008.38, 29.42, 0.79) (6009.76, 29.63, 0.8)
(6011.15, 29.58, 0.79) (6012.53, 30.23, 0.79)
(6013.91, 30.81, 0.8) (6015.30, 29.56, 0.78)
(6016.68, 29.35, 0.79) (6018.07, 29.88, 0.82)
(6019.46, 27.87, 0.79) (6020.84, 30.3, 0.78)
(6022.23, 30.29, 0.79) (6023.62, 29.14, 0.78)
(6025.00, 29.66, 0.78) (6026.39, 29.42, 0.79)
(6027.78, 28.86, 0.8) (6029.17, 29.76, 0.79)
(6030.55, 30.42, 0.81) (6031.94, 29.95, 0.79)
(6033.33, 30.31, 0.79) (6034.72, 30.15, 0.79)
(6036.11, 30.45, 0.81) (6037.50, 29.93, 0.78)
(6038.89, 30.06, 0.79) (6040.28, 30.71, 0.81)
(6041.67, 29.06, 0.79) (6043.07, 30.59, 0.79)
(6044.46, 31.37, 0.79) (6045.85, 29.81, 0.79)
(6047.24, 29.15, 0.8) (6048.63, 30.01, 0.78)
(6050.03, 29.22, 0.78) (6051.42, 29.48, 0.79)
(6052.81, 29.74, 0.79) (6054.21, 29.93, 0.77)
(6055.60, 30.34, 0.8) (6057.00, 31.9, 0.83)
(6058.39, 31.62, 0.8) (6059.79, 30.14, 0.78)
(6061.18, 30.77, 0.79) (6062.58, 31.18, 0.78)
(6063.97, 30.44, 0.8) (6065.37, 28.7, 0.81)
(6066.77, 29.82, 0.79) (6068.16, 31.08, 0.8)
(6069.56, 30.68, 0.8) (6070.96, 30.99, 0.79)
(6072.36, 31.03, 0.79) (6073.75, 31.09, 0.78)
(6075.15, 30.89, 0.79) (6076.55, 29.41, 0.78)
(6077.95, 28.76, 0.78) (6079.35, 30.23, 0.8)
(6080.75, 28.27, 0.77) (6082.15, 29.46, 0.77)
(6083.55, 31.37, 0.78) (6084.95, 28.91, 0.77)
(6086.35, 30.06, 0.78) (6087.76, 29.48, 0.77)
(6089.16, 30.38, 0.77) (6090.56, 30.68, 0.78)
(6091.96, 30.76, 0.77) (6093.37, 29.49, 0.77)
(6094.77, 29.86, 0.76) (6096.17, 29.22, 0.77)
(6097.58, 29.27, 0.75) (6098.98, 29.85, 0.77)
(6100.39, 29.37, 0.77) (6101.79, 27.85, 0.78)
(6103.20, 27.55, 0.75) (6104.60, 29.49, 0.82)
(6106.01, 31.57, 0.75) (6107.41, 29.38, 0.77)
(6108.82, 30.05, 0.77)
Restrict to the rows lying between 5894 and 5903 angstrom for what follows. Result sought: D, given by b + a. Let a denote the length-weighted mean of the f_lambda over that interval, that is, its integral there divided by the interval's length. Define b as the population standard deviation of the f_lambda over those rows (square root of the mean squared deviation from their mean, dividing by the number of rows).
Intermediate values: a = 28.0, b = 2.77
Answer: 30.8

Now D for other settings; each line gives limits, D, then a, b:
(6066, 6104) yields 30.8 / 29.8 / 1.00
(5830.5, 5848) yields 31.9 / 31.2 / 0.68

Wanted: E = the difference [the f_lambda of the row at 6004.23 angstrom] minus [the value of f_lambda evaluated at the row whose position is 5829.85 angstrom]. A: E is -2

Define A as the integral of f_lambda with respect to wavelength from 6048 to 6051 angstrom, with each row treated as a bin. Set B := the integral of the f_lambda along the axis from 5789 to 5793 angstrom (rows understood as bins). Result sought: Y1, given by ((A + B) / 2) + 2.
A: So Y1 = 107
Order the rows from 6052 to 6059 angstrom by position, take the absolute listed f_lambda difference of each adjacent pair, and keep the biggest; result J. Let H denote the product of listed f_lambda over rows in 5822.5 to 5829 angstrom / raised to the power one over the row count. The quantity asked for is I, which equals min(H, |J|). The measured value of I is 1.56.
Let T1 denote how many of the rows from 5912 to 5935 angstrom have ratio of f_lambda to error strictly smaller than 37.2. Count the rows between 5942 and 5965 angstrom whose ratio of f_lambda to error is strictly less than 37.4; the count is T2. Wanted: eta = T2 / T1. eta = 0.8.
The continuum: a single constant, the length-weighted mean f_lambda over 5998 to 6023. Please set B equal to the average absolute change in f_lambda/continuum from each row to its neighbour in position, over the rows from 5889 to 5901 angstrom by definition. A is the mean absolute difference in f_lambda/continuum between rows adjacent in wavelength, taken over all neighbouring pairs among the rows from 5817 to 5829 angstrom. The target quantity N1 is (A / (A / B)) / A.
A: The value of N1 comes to 2.43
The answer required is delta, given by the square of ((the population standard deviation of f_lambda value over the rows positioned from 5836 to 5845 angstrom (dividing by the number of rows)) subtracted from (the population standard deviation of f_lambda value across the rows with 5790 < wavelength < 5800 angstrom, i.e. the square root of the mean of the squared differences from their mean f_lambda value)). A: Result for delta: 0.17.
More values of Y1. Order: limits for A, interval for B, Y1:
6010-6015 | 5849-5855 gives 169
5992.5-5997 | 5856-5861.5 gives 153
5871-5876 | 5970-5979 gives 215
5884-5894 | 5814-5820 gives 228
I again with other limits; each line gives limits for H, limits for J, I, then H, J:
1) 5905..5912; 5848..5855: 1.62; 30.5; 1.6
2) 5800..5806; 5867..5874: 1.18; 31.8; 1.2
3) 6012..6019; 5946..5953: 3.36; 30.0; 3.4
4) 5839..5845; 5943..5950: 2.68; 30.9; 2.7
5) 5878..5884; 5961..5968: 1.38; 30.6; 1.4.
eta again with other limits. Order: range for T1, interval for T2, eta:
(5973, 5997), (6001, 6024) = 1.0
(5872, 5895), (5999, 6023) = 0.5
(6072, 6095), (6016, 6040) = 3.0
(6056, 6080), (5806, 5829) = 8.5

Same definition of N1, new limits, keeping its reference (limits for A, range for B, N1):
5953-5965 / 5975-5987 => 0.90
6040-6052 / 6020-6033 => 0.56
